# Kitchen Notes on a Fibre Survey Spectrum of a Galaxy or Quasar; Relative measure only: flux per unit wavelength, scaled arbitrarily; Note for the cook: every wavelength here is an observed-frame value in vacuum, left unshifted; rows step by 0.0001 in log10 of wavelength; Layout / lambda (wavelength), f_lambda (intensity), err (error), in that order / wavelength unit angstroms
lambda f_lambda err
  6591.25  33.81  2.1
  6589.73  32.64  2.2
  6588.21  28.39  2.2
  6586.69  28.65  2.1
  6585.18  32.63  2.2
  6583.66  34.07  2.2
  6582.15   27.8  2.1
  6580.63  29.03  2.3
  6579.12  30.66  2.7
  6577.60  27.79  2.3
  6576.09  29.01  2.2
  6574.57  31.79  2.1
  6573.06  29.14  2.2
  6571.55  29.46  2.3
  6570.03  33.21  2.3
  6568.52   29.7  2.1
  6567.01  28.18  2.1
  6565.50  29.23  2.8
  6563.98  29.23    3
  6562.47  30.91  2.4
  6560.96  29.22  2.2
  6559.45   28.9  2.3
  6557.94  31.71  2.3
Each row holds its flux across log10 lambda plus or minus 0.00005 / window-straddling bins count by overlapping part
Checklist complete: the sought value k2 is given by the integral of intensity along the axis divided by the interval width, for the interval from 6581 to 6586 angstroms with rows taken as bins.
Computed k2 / 31.3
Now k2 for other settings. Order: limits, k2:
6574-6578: 29.6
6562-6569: 29.4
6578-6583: 29.2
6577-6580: 29.3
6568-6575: 30.7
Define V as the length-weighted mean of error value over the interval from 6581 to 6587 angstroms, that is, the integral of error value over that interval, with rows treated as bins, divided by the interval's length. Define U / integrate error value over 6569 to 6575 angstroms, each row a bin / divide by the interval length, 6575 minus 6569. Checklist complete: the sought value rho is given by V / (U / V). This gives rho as 2.10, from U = 2.23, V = 2.16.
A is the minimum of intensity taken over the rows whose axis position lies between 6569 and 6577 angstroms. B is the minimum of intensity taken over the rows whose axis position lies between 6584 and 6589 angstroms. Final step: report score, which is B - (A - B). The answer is 27.8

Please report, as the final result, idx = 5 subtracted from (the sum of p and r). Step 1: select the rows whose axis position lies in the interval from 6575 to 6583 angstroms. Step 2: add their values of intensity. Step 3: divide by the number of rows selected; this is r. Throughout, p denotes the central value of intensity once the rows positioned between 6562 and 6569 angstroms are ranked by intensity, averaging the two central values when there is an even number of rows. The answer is 53.1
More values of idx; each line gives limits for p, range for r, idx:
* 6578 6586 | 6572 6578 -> 55.1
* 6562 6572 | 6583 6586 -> 57.8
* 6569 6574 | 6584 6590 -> 55.0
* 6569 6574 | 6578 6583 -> 53.6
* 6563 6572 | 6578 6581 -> 54.2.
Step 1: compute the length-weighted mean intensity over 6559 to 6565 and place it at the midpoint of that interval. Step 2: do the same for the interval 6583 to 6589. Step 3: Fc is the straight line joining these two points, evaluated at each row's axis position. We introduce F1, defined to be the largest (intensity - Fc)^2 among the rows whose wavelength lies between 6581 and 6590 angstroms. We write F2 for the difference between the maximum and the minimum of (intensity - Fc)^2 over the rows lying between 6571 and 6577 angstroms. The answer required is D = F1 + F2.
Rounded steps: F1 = 11.1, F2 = 2.0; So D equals 13.1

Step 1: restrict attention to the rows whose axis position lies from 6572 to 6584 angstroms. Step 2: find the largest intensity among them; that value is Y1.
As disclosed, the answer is 34.07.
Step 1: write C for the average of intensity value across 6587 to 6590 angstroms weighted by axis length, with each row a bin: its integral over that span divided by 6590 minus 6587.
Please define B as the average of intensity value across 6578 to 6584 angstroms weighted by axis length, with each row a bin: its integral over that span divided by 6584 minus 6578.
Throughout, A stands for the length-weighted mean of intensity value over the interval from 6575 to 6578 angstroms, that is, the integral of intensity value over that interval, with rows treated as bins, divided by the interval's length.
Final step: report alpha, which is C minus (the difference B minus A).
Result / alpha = 28.7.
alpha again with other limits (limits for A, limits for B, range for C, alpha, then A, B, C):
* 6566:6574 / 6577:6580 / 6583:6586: 33.9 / 30.0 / 29.3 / 33.2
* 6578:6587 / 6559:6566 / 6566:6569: 29.9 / 30.5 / 29.5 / 28.9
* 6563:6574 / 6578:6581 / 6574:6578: 29.7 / 29.8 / 29.7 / 29.6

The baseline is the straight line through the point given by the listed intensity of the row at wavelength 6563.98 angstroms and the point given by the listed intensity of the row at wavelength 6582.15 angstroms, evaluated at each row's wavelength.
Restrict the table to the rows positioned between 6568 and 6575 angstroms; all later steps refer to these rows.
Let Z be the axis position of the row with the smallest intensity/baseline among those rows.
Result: 6573.06 angstroms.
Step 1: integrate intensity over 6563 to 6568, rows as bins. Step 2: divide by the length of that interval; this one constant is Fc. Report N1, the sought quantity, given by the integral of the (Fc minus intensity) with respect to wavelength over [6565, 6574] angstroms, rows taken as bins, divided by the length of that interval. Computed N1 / -0.89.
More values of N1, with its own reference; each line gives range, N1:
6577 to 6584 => -0.67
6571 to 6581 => -0.58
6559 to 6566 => -0.54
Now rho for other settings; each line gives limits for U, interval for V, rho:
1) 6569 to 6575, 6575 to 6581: 2.51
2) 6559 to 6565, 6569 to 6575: 1.99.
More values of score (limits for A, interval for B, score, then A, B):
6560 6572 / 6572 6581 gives 27.4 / 28.18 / 27.79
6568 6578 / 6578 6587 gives 27.8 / 27.79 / 27.8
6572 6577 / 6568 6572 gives 29.9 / 29.01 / 29.46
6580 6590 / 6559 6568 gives 28.6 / 27.8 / 28.18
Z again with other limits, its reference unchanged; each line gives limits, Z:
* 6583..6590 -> 6588.21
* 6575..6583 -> 6577.60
